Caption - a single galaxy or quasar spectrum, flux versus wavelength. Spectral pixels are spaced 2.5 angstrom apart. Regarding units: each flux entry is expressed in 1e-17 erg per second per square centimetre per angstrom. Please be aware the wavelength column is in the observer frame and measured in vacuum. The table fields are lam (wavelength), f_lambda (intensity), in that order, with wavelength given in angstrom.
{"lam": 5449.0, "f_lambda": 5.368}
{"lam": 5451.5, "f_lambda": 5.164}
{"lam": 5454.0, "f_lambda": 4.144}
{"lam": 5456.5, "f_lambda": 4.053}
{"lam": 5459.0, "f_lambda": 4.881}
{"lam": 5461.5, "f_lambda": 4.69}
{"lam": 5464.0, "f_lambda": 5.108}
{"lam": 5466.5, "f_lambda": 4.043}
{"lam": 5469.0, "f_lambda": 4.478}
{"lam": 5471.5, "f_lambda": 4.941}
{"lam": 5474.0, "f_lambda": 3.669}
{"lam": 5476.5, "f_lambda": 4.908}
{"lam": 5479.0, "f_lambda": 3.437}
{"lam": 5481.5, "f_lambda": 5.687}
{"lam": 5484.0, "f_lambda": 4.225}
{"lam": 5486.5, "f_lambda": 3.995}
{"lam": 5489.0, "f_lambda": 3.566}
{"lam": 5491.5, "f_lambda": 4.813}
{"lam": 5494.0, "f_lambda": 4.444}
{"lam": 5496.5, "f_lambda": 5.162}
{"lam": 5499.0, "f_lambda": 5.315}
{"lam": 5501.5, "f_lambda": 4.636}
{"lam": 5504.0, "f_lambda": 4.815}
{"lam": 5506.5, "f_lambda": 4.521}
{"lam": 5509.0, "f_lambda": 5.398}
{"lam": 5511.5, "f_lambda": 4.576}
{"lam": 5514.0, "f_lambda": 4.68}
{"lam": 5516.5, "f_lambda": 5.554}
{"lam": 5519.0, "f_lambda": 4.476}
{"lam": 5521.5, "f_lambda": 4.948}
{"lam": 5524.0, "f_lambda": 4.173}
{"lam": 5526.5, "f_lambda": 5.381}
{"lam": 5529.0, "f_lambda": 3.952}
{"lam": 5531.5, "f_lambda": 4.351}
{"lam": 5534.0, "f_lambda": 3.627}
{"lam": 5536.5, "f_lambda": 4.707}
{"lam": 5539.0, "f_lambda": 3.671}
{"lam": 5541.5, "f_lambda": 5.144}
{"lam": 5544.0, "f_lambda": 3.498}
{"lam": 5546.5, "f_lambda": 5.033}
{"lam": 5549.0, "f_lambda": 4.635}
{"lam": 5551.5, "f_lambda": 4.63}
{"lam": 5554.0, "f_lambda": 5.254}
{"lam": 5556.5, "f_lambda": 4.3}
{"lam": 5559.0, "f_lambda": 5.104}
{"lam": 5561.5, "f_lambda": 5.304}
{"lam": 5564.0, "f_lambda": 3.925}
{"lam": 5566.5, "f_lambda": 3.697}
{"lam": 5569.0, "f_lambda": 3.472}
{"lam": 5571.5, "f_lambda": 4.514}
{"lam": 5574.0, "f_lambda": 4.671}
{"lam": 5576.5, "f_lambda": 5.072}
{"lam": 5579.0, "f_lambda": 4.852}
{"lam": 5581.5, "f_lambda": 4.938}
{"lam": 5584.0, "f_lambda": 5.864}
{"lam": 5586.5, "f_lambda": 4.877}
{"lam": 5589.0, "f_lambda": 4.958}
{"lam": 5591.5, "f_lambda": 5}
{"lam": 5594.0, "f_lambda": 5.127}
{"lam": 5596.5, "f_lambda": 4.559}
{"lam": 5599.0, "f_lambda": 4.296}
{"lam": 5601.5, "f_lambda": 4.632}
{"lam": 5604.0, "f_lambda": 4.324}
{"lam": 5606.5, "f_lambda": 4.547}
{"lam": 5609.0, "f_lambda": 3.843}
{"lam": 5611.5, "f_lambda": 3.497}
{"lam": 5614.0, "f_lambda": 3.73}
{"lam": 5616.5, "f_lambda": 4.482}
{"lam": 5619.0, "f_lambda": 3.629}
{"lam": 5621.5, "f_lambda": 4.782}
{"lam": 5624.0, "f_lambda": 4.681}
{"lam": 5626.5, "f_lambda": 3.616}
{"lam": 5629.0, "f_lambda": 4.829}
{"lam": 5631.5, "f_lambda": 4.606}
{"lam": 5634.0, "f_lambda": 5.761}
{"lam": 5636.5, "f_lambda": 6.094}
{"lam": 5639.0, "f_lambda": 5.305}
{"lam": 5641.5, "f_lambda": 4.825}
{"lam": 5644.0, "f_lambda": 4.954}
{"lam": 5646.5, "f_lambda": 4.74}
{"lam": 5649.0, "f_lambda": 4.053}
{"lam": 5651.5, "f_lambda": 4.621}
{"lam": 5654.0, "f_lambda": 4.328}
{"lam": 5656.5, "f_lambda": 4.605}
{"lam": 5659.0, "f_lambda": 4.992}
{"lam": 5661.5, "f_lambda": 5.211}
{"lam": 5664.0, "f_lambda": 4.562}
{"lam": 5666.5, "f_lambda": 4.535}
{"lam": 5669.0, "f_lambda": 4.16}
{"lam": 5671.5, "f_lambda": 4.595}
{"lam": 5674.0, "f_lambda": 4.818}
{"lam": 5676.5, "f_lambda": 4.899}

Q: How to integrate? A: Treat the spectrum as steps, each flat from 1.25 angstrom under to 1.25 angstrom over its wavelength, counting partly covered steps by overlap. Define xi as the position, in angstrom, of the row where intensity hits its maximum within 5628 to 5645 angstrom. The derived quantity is 5636.5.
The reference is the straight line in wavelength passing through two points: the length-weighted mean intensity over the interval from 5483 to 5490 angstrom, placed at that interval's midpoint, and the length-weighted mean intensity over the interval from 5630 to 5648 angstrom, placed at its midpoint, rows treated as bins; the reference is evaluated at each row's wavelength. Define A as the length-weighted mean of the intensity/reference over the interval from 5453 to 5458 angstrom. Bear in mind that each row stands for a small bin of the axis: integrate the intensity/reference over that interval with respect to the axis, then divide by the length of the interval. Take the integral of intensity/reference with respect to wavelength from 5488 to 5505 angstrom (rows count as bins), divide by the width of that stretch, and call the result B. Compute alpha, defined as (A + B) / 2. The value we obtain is 1.15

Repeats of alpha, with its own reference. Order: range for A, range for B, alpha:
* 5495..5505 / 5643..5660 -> 1.05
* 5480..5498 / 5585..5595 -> 1.10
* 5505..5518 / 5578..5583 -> 1.12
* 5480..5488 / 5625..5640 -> 1.08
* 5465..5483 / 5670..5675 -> 1.01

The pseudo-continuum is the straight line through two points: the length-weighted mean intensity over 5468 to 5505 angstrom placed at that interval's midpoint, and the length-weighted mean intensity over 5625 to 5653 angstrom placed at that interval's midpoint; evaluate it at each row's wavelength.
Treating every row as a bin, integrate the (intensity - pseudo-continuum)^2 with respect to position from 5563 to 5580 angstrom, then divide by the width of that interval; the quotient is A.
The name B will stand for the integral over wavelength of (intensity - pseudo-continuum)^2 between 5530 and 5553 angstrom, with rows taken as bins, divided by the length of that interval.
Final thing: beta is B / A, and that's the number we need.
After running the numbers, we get 0.9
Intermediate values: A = 0.48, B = 0.42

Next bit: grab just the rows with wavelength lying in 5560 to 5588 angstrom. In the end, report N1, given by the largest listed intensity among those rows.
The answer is 5.864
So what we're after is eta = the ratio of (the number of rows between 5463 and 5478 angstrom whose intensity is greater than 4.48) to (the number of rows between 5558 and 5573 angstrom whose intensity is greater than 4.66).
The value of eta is 1.50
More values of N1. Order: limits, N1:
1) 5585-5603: 5.127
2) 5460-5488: 5.687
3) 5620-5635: 5.761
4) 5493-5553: 5.554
